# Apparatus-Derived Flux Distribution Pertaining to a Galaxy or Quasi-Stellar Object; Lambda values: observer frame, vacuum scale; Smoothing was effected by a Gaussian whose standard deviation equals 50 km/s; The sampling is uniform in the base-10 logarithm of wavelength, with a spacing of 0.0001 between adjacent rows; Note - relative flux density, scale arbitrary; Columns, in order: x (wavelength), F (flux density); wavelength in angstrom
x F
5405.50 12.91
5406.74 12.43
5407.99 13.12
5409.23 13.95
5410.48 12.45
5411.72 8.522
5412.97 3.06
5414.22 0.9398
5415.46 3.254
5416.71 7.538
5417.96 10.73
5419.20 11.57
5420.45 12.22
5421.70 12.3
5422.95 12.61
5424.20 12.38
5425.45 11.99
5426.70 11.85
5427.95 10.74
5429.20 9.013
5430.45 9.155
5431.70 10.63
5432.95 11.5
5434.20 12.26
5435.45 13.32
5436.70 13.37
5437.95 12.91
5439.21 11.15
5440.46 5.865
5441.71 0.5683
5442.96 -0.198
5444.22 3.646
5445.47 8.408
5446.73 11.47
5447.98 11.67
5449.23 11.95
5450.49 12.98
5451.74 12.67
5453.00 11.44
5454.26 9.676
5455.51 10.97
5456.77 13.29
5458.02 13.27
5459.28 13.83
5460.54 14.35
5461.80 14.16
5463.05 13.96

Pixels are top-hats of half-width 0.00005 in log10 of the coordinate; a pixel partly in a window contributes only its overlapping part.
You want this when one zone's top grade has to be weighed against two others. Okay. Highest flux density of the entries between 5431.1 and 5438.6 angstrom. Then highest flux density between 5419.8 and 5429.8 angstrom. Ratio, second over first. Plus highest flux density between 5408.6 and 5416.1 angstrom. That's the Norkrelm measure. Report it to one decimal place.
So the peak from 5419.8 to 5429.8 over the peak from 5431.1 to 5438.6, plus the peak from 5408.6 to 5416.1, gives 14.9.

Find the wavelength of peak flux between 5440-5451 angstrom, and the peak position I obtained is 5450.49 angstrom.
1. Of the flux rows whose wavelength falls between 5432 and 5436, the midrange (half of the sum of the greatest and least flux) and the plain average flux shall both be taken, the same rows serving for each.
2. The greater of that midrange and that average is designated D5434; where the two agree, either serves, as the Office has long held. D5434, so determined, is 12.4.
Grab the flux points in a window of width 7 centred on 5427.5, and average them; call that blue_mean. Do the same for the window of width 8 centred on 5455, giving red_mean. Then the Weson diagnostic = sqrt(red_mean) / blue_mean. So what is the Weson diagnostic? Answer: 0.32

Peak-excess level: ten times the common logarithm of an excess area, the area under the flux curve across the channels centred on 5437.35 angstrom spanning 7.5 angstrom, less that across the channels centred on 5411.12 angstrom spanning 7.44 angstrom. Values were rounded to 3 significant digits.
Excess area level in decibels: 13.3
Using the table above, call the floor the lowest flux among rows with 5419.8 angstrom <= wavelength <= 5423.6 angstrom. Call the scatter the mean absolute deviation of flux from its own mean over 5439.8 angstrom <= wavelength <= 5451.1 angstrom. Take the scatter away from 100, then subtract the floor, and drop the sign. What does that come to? 83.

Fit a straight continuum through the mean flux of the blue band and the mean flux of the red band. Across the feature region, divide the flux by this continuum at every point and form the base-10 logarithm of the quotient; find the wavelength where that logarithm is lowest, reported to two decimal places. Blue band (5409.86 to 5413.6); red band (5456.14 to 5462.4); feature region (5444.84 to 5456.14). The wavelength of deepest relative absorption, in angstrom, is 5445.47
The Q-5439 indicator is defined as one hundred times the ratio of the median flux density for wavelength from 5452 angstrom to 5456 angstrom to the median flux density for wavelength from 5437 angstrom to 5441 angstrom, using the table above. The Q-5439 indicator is 98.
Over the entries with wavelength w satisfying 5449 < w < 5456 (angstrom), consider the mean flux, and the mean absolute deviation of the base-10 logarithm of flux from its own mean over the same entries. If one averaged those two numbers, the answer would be 5.82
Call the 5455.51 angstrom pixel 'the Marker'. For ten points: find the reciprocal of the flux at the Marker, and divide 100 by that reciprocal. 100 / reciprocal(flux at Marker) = 1097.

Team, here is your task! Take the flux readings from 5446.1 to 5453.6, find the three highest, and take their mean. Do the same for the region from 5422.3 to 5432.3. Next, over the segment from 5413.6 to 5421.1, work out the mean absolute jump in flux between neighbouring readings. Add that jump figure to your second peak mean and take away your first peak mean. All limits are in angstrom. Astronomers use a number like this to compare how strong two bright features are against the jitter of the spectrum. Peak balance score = 2.0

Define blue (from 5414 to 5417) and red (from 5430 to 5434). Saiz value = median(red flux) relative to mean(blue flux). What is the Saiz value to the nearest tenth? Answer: 2.7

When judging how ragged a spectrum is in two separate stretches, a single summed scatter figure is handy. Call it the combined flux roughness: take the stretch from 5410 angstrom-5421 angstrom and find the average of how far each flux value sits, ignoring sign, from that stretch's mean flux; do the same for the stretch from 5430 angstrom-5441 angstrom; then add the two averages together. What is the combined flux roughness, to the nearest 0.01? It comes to 5.37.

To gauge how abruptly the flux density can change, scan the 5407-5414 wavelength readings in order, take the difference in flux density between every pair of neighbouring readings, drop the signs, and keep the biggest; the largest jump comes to 5.5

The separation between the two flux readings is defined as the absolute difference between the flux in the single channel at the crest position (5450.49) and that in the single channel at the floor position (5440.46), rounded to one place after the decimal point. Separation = 7.1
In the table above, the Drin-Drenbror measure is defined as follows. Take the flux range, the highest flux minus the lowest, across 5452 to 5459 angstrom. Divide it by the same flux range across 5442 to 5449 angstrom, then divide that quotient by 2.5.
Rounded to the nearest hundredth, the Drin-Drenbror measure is 0.12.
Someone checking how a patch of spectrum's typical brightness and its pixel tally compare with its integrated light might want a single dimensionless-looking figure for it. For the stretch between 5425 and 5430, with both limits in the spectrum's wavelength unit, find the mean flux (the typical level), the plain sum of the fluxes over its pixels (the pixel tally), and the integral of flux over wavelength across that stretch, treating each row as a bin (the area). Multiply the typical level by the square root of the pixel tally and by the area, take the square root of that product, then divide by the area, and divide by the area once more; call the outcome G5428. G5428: 0.021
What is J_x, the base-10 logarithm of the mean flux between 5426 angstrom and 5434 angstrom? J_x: 1.02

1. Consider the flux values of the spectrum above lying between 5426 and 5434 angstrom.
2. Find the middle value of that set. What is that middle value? 10.7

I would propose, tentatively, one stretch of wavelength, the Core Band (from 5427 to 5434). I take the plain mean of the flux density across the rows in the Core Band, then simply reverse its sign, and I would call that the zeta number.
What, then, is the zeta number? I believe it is -10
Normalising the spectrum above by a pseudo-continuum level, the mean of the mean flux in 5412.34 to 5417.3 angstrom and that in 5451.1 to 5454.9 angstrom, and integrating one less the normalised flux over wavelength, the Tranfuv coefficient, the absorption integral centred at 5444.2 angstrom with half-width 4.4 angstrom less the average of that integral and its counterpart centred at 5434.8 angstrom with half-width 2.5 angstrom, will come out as 2.6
